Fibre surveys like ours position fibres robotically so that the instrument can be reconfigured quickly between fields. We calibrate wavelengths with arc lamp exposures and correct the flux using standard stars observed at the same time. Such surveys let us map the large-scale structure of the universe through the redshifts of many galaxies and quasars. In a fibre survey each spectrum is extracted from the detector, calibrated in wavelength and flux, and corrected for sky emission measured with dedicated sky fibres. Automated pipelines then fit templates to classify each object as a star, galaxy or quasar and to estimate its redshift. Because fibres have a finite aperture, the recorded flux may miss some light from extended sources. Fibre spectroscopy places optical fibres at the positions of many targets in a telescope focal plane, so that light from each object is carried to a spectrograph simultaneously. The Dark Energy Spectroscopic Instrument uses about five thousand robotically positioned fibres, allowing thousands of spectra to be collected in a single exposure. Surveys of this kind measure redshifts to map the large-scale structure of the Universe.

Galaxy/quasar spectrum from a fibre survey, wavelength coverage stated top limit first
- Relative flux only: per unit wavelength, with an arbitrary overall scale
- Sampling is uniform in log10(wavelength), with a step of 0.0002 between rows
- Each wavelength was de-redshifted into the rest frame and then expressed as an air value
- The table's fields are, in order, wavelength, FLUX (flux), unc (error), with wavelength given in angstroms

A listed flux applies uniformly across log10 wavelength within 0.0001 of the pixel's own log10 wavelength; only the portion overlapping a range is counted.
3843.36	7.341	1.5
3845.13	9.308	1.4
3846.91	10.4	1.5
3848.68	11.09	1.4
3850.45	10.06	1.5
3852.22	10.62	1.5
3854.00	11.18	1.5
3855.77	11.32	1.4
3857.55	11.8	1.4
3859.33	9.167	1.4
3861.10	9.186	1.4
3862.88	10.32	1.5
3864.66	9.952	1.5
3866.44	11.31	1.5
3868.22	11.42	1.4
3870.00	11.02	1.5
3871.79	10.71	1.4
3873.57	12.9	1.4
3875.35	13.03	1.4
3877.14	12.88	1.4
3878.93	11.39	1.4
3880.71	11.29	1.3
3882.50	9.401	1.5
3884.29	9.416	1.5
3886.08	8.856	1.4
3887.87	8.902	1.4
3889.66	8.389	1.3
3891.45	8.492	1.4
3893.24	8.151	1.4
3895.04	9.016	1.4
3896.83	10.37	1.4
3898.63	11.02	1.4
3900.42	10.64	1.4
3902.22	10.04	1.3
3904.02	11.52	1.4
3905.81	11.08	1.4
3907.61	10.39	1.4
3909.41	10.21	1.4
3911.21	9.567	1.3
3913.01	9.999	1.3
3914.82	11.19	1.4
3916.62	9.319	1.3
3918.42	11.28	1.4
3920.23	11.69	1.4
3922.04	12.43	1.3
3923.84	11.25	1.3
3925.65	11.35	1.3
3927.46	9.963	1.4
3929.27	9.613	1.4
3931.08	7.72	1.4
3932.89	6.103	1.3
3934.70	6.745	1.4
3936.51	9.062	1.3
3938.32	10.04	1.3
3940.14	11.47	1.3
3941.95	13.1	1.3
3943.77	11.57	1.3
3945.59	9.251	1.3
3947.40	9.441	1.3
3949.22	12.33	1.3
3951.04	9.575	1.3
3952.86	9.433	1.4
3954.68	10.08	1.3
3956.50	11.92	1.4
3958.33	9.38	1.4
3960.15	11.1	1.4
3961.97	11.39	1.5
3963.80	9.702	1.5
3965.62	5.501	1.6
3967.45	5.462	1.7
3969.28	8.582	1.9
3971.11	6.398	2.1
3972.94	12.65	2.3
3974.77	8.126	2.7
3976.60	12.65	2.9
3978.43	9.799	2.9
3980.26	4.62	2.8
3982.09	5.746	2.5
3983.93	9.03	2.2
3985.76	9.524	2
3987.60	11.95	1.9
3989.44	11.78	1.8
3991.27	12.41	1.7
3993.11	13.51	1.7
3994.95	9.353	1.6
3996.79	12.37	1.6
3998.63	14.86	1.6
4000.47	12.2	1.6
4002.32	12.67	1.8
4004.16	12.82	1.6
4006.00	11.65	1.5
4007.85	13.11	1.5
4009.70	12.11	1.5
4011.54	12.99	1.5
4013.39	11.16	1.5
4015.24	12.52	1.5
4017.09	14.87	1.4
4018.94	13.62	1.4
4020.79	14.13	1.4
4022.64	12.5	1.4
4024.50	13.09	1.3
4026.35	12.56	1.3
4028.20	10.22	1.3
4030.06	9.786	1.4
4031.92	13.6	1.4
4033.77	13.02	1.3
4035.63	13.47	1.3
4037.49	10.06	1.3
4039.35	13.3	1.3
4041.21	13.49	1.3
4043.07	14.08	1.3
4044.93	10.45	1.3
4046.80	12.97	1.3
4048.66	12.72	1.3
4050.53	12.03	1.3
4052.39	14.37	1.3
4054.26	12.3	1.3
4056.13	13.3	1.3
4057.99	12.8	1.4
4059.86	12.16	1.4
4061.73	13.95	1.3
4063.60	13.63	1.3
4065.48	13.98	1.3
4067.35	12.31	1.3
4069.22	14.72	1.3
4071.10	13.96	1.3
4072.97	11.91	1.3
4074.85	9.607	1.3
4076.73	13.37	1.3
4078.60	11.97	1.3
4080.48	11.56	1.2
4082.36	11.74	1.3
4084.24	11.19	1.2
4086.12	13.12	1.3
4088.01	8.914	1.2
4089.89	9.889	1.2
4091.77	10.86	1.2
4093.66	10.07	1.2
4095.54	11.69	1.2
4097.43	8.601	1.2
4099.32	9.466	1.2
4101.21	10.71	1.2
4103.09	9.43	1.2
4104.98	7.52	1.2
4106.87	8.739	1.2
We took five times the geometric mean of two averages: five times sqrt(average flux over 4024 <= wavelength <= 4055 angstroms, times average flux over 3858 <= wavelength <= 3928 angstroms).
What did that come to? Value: 57.1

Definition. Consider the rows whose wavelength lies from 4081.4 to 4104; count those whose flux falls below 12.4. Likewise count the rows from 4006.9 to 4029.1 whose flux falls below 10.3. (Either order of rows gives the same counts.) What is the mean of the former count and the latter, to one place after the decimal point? 6.0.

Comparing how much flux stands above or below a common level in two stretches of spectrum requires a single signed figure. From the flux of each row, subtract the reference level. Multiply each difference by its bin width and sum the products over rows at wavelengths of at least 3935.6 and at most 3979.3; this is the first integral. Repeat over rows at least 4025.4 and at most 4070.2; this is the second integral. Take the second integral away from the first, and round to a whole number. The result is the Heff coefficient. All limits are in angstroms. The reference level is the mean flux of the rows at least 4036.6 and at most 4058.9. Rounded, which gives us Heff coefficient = -123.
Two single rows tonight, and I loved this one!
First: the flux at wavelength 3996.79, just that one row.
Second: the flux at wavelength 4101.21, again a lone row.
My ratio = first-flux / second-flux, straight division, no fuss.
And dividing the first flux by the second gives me 1.2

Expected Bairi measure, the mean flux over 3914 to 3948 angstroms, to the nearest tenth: 10.1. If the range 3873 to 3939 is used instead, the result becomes 10.1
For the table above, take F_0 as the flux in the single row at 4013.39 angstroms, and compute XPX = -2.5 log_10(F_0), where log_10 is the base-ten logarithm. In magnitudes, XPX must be -2.62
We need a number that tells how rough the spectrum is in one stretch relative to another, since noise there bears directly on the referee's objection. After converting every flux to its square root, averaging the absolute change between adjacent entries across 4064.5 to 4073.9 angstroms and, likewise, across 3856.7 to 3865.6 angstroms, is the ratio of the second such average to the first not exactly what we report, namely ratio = 0.7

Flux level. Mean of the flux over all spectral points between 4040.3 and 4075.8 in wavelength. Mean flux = 12.9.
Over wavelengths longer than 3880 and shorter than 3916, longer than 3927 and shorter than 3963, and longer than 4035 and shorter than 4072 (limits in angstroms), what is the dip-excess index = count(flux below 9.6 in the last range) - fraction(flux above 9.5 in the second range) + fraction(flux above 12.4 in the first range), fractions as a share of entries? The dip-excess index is -0.60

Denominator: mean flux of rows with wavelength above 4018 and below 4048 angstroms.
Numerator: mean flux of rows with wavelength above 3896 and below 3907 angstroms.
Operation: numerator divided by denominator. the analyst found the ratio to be 0.86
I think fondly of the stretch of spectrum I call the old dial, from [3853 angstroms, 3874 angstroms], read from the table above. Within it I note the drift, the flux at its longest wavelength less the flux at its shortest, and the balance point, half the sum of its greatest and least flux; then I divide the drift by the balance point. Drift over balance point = 0.16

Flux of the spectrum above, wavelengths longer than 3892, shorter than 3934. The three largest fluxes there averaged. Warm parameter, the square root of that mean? 3.45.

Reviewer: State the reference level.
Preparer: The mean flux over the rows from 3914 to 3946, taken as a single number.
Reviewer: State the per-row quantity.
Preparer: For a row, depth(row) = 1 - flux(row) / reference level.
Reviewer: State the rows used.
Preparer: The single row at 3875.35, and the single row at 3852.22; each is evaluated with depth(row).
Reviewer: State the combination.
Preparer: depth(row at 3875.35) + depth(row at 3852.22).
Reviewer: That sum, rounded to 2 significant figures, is -0.32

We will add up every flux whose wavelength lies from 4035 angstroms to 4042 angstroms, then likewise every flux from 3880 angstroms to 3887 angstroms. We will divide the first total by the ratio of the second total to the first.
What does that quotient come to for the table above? 65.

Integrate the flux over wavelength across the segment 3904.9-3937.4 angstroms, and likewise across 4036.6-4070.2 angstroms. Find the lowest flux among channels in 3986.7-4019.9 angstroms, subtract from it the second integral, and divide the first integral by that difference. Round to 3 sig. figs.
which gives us -0.760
